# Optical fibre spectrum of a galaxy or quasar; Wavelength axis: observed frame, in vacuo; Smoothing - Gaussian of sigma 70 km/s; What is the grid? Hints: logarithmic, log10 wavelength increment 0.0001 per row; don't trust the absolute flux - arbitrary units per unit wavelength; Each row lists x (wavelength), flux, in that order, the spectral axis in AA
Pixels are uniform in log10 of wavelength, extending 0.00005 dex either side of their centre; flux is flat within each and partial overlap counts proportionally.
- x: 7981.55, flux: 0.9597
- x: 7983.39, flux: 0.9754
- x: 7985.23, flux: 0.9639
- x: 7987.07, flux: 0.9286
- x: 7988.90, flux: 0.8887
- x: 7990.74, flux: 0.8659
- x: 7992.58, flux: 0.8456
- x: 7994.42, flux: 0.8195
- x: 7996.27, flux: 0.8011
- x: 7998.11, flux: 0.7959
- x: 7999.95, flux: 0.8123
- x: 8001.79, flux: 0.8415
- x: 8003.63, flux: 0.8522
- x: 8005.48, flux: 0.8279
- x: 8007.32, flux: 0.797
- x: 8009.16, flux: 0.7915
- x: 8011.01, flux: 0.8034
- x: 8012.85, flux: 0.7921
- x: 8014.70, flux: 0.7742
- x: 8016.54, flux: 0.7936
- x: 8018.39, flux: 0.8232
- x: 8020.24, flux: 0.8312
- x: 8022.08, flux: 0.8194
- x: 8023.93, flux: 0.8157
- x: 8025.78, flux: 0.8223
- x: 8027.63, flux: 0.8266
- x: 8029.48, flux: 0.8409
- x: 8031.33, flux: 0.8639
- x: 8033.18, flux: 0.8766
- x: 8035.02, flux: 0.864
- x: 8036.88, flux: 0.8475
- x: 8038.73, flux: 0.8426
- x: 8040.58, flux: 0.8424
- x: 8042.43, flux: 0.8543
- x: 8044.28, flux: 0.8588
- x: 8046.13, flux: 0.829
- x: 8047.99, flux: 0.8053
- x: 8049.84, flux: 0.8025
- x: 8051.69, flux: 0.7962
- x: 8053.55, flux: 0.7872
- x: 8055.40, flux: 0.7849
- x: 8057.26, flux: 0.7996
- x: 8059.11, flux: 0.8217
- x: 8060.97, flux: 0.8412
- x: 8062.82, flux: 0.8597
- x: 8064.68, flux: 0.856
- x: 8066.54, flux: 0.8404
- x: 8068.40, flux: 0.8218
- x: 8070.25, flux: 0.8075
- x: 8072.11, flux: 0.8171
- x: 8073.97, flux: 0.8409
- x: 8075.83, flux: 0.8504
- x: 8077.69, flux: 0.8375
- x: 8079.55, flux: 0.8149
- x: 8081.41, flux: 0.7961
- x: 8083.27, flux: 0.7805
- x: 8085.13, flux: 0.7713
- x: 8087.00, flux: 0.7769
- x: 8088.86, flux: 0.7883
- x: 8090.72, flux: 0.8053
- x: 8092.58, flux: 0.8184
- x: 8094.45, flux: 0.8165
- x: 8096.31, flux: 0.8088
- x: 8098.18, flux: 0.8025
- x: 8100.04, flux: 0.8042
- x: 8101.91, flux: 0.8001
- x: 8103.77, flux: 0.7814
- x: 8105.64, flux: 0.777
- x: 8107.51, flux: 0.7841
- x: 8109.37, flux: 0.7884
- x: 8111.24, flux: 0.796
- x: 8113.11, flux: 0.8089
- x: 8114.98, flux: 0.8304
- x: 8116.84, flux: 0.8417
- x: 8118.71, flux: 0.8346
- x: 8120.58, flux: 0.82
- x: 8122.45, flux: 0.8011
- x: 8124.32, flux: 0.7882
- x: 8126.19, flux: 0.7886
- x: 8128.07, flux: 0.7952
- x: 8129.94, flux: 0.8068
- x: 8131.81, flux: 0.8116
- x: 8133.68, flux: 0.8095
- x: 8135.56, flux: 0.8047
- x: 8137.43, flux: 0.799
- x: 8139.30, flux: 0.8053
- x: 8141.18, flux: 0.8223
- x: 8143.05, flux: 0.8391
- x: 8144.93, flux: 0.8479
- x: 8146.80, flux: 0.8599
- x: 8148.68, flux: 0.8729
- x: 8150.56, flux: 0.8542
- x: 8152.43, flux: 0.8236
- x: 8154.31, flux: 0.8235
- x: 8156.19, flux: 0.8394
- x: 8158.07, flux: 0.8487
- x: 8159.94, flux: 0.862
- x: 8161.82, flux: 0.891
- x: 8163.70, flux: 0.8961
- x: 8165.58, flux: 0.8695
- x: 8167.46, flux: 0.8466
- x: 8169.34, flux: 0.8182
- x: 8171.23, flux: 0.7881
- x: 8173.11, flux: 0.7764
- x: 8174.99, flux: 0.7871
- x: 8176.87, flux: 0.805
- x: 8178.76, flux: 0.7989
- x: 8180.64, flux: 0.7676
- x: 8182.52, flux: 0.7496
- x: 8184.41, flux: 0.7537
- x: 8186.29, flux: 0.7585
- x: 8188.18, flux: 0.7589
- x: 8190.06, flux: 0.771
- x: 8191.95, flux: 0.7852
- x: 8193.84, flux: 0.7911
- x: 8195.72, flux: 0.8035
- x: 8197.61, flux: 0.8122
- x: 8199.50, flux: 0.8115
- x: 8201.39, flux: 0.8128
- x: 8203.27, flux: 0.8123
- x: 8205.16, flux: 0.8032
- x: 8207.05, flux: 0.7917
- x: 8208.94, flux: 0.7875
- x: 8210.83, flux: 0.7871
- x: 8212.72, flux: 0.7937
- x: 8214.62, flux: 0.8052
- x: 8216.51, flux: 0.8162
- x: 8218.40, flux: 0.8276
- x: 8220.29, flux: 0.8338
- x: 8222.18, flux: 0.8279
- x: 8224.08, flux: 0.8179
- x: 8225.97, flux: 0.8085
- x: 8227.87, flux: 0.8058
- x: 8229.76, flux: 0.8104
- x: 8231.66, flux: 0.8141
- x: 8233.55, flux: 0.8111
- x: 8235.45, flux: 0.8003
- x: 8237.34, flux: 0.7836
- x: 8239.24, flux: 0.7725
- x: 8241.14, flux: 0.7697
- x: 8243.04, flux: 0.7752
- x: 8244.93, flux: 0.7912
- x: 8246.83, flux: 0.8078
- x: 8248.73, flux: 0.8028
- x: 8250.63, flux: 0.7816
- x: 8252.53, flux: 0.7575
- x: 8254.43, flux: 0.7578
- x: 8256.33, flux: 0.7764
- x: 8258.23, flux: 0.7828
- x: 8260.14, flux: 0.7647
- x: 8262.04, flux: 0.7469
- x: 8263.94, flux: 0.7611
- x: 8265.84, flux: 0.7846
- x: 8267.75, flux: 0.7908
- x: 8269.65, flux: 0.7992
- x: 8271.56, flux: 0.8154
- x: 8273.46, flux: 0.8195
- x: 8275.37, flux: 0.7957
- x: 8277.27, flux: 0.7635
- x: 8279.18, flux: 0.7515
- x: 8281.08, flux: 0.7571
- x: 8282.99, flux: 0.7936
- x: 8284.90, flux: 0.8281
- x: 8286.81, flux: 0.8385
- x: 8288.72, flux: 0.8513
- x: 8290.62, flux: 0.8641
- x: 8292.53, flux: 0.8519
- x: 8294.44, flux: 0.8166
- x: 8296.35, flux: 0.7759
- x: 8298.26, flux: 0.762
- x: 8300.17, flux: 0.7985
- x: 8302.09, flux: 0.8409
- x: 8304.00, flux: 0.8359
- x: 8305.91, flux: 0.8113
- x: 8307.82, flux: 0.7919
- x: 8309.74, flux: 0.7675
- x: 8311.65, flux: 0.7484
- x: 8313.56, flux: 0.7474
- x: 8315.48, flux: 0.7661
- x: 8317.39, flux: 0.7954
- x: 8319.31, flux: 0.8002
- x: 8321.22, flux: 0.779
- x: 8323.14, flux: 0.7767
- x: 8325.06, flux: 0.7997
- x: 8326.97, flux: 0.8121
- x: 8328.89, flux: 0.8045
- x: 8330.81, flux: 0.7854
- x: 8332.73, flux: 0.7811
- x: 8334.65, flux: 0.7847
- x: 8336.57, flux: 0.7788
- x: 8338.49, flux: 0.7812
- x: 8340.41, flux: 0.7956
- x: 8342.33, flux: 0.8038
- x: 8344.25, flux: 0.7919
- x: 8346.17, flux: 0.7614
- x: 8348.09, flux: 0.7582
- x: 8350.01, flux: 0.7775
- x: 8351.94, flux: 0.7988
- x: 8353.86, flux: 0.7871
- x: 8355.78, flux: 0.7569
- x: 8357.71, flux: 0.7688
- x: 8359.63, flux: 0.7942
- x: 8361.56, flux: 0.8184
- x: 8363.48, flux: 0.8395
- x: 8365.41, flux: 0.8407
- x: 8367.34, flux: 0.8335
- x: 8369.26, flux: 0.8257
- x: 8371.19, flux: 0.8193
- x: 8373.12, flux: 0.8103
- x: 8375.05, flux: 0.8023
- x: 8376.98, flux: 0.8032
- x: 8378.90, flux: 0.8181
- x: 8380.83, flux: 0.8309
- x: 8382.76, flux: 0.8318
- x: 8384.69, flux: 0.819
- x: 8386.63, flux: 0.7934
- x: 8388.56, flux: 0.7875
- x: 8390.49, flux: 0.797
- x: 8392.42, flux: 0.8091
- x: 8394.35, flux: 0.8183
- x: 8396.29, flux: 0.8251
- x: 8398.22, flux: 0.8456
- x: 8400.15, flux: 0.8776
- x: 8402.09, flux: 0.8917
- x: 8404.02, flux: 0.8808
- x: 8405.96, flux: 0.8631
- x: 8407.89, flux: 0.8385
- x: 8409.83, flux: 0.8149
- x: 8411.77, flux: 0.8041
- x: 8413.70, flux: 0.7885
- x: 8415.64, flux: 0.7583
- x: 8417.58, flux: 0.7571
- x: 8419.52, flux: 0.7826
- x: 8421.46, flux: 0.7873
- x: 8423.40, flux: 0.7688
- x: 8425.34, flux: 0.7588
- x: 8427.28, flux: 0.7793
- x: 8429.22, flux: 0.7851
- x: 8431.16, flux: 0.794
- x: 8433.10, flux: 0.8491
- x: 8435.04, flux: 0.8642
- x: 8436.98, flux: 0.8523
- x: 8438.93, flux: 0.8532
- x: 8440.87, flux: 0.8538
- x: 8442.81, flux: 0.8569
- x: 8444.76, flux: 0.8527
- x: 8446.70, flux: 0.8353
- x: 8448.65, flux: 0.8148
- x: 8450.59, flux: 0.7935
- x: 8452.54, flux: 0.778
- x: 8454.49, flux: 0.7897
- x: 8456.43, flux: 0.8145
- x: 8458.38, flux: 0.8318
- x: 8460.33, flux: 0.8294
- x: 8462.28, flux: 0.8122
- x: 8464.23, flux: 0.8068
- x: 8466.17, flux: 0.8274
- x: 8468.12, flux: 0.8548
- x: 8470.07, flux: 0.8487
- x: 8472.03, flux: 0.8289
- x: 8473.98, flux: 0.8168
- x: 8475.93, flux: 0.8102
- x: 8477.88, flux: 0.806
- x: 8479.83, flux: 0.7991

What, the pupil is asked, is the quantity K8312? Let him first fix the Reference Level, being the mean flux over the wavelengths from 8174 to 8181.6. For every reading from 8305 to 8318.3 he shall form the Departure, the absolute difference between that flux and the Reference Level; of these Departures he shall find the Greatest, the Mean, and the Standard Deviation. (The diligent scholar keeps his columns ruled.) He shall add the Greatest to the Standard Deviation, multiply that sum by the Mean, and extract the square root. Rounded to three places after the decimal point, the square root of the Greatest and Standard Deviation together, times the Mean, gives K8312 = 0.036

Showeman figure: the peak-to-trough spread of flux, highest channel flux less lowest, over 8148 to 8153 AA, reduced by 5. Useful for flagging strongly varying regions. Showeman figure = -4.95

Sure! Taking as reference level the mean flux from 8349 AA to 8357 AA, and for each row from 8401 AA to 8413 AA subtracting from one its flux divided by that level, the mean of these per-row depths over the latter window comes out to -0.088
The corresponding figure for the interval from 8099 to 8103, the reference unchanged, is -0.028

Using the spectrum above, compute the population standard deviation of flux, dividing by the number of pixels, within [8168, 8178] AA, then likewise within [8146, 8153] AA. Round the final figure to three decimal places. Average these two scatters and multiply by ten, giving 0.164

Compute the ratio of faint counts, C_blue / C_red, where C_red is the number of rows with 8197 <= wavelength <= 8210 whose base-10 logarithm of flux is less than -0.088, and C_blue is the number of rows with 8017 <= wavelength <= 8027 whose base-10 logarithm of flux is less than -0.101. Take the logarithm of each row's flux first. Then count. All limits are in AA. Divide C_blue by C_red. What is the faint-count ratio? 0.0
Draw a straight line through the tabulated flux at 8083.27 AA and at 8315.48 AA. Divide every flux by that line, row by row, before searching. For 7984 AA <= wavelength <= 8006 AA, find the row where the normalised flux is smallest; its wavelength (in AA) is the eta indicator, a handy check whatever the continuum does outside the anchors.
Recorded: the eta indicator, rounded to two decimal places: 7998.11 AA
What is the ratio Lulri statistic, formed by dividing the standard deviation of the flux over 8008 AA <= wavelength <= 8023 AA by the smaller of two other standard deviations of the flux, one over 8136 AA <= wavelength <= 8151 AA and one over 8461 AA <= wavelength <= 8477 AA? 1.1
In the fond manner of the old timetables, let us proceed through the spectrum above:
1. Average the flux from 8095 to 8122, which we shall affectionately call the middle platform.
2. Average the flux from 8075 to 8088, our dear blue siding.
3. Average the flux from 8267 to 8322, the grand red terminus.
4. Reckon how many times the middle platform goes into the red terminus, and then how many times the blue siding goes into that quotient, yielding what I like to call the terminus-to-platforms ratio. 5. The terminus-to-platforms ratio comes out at 1.23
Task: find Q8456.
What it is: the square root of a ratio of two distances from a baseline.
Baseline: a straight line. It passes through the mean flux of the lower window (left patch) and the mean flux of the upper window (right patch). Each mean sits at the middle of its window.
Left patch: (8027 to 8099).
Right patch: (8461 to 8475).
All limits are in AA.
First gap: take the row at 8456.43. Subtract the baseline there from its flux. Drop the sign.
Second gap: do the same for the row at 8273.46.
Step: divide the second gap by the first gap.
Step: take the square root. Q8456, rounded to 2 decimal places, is 0.67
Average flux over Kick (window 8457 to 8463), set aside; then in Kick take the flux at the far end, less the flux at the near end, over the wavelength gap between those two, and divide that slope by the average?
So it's -0.0061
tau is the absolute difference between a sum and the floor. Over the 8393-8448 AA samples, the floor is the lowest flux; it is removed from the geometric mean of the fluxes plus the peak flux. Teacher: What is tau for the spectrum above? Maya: 0.956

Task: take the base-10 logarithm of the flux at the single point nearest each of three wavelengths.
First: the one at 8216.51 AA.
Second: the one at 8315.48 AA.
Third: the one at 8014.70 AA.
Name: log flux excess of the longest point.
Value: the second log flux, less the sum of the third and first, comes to 0.084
